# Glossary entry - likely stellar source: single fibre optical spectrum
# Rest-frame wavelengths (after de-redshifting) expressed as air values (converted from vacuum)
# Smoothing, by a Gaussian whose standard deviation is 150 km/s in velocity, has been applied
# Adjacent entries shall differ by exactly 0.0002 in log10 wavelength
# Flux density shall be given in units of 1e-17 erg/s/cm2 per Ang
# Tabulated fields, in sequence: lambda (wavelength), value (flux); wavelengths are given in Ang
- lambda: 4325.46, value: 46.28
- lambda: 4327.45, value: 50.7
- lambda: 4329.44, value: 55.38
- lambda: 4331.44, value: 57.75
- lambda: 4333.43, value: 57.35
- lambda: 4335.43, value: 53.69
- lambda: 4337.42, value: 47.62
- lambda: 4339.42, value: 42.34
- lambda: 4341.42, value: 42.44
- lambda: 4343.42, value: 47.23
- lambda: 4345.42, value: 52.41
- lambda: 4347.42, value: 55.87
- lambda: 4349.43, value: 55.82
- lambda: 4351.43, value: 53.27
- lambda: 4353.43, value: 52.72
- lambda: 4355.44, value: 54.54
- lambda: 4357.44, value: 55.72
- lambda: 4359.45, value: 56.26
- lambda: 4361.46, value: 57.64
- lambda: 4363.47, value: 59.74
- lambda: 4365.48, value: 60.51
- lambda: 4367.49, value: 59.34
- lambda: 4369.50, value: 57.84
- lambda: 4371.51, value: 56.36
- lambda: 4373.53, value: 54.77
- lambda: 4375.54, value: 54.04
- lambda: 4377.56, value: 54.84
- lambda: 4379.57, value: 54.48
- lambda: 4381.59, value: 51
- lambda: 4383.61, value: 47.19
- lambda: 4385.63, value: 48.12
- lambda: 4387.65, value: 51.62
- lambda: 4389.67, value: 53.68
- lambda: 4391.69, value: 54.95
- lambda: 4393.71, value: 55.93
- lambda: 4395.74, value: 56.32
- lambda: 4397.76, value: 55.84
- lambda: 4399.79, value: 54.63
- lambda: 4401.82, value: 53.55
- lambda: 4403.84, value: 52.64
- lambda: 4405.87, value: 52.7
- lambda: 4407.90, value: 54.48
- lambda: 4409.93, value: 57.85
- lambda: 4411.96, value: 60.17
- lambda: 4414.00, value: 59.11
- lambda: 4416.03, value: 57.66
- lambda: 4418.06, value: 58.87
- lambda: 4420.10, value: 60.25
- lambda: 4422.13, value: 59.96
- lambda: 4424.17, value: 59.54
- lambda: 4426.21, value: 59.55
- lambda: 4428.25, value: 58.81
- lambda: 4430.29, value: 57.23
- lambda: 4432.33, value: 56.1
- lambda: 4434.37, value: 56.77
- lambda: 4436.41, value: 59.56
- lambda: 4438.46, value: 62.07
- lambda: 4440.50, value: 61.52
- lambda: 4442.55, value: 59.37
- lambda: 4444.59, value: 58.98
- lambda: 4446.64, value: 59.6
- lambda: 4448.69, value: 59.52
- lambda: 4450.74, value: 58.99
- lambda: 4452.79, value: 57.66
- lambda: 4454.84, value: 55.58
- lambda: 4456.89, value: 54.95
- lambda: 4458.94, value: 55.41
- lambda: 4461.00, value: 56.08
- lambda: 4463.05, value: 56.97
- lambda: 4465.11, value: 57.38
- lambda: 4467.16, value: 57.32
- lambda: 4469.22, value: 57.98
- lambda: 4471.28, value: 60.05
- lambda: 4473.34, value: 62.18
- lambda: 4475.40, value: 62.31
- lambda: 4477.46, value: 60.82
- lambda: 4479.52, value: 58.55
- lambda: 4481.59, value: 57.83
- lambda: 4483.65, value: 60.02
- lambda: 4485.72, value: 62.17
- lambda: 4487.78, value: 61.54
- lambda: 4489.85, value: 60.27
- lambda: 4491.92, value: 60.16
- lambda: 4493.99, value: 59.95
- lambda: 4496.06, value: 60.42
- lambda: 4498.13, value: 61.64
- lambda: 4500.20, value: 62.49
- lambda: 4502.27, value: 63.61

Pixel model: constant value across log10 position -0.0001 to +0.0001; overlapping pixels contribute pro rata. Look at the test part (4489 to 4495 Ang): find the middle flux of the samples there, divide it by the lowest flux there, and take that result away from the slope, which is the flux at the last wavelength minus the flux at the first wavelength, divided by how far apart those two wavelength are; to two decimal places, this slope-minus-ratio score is -1.08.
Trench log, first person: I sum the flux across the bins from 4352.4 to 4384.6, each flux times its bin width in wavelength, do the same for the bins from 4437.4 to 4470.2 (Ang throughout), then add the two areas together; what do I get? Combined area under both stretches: 3690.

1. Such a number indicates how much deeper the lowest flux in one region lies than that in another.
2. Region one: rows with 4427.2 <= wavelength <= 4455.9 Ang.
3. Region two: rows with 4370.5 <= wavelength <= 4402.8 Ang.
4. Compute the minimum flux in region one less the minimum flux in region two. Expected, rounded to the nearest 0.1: 8.4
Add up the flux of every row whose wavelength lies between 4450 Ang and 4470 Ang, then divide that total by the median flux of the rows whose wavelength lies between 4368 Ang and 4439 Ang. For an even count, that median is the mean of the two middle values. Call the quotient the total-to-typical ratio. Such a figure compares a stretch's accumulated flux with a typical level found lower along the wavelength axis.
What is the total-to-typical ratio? 10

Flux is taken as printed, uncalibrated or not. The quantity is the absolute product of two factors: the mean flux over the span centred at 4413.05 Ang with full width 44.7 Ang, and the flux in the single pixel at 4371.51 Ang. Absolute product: 3210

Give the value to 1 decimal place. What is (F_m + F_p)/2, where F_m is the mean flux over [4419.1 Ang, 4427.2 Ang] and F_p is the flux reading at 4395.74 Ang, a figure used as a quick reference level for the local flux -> 58.1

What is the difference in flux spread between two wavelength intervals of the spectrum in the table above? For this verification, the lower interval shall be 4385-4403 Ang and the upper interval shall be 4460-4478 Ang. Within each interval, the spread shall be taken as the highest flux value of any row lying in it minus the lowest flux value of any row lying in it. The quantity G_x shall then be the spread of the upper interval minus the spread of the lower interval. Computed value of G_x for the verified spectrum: -2.0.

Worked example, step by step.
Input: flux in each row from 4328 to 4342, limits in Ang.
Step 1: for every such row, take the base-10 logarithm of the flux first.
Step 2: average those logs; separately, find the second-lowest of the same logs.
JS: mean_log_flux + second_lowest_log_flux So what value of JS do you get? 3.33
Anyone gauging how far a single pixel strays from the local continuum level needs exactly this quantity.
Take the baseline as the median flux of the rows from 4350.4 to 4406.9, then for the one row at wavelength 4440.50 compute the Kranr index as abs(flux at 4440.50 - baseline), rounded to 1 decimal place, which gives 6.8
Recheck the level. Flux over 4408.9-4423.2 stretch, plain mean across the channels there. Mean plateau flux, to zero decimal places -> 59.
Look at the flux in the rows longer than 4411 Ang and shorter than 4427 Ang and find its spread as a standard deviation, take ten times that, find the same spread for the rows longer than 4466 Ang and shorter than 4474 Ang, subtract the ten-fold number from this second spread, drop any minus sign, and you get 6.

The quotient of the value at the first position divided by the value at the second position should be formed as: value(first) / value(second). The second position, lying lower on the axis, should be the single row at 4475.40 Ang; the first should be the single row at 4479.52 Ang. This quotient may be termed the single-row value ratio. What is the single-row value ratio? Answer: 0.94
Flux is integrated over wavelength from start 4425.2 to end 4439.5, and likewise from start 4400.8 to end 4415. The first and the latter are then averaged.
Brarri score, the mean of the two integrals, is 815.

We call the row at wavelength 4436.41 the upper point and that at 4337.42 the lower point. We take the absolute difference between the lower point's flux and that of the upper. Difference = 12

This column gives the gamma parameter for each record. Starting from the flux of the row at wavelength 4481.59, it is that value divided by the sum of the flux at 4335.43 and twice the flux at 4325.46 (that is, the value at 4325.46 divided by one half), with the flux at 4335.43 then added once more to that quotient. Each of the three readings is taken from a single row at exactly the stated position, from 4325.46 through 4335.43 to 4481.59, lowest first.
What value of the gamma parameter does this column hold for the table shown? 54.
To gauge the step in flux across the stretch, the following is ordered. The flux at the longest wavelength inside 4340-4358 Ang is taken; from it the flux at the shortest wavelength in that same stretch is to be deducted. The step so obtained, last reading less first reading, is 13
